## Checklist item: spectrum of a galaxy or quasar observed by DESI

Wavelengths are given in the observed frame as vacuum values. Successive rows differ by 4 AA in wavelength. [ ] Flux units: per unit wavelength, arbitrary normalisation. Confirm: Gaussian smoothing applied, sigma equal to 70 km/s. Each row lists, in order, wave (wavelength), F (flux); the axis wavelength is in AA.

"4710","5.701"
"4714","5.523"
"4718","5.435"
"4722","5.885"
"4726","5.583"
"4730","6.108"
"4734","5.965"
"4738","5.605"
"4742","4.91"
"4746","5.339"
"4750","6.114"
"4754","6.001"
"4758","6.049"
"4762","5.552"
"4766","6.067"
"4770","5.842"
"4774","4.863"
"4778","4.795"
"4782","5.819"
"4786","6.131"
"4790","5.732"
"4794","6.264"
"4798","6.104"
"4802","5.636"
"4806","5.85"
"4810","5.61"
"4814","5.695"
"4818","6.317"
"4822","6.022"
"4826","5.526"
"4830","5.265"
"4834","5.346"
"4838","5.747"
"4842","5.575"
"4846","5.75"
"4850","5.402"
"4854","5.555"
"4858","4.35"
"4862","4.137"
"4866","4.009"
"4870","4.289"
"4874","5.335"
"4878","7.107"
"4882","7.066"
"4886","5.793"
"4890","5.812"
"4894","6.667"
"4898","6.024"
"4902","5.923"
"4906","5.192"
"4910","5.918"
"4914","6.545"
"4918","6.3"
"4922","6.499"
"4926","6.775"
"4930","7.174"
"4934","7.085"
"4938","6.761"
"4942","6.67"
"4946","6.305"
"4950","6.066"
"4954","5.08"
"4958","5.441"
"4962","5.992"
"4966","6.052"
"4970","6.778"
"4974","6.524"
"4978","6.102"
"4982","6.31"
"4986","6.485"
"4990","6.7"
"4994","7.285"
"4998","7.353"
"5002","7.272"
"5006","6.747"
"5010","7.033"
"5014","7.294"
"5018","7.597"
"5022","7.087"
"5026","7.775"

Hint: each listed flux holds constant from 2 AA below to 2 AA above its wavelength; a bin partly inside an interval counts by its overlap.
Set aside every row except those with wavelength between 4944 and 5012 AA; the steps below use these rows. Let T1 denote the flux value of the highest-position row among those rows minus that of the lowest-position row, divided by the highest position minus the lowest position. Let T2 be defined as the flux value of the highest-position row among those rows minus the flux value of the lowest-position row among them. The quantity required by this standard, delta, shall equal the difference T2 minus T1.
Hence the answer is 0.7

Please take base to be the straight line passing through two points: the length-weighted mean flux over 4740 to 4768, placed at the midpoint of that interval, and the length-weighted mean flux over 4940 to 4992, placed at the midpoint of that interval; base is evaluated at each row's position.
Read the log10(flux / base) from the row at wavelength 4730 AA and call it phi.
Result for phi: 0.033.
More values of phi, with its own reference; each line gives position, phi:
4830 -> -0.049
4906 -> -0.067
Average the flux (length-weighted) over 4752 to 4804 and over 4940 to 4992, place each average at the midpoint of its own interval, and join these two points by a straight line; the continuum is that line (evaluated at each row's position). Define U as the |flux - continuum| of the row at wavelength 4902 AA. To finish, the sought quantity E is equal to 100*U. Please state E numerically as 12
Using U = 0.12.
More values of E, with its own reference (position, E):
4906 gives 86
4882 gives 107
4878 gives 112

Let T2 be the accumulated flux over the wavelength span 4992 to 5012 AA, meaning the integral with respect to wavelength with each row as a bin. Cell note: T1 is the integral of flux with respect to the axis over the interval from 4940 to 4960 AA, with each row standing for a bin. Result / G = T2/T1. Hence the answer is 1.21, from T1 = 118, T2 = 143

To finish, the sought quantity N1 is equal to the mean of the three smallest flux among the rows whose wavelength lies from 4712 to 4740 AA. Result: 5.51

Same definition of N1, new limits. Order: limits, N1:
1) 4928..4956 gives 5.82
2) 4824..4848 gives 5.38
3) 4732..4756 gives 5.28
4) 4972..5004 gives 6.30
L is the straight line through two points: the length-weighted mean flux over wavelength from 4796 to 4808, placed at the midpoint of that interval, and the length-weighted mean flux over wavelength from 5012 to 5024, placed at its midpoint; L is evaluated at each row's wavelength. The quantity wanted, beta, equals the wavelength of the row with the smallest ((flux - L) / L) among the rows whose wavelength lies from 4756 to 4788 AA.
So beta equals 4778 AA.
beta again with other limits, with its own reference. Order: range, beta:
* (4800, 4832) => 4830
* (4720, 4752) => 4742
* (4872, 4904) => 4874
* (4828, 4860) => 4858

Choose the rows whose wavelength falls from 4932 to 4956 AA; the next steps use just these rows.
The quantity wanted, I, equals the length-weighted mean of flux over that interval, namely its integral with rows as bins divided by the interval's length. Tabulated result 6.3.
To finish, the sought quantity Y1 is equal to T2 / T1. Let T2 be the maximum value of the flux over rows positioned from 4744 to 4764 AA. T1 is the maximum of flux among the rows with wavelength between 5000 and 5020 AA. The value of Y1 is 0.80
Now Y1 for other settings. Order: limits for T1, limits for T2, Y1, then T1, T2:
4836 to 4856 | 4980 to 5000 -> 1.28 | 5.75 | 7.353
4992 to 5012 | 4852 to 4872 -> 0.76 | 7.353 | 5.555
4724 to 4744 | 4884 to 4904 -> 1.09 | 6.108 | 6.667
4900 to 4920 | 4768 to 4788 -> 0.94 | 6.545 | 6.131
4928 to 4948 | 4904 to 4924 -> 0.91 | 7.174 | 6.545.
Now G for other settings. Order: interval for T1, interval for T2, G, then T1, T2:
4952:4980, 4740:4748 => 0.24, 168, 41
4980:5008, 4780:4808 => 0.86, 193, 166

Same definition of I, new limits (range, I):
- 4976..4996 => 6.6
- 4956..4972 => 6.1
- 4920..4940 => 6.9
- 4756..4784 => 5.6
